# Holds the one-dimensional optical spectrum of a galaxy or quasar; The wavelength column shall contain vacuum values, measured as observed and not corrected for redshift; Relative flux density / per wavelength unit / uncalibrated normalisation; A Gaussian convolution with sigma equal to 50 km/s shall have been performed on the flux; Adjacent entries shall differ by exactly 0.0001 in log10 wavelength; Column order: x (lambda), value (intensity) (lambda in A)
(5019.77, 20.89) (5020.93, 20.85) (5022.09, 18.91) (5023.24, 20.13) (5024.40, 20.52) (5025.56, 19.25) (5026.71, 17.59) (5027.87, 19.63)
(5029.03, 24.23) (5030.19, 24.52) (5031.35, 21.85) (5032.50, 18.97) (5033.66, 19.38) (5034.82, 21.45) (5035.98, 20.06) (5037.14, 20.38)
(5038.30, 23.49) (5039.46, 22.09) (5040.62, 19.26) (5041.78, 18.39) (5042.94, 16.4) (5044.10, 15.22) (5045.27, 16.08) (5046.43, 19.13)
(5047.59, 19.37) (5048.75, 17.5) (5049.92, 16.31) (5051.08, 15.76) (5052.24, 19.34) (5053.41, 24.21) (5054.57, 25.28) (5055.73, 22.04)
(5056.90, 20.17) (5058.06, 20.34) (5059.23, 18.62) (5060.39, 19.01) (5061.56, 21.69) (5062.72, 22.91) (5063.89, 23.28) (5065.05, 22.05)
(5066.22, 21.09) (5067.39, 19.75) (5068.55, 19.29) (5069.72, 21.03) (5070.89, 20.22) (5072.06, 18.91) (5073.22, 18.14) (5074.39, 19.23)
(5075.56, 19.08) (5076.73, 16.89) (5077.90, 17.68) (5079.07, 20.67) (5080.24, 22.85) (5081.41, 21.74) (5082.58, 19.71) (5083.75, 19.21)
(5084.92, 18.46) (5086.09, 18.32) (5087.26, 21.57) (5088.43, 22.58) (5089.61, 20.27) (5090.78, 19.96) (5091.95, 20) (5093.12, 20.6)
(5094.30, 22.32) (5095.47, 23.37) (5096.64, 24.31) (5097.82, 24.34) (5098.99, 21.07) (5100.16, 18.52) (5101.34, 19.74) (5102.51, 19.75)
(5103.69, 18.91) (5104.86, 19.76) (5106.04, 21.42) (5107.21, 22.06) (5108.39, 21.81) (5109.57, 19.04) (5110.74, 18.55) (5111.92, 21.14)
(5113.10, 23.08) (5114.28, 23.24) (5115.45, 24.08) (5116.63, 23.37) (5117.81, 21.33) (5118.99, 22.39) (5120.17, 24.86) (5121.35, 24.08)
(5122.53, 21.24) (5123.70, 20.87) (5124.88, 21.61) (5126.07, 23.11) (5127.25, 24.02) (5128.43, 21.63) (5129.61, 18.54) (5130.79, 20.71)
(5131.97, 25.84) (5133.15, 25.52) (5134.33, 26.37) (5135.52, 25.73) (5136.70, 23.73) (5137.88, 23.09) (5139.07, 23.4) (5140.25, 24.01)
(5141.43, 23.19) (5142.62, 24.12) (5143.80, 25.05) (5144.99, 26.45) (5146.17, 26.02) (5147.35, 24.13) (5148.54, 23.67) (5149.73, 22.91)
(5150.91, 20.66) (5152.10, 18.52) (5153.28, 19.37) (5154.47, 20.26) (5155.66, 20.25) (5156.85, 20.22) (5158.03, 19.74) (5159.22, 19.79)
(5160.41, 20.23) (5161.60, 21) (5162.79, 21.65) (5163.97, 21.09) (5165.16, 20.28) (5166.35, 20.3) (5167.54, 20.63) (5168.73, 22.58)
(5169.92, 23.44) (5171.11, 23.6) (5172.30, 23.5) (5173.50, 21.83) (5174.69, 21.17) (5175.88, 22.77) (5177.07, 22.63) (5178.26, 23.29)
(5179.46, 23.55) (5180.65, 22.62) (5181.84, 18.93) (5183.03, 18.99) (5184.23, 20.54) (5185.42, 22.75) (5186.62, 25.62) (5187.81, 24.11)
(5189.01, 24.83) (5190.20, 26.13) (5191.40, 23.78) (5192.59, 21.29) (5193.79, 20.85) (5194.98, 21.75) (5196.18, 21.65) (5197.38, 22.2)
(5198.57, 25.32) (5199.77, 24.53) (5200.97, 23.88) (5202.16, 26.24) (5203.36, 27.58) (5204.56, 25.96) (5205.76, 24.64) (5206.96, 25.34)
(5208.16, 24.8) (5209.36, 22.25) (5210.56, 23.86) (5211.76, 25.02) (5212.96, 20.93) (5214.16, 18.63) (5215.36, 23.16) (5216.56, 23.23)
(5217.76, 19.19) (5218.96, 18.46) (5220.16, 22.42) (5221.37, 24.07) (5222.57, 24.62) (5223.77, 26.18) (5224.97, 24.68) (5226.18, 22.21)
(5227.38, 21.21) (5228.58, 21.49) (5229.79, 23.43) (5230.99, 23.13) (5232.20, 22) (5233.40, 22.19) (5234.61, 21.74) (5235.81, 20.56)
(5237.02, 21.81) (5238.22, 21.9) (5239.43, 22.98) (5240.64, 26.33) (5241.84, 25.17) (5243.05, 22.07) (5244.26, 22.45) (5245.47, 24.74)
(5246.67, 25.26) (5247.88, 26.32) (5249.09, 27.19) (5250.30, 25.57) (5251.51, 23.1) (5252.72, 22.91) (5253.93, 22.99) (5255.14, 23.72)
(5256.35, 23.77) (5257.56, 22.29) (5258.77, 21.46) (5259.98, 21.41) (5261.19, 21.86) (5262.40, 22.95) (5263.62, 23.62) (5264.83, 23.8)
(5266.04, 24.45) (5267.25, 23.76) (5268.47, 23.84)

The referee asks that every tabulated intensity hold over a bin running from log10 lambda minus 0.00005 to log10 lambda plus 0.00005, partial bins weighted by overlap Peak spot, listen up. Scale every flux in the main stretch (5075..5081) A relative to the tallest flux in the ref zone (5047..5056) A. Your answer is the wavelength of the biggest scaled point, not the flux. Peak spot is 5080.24 A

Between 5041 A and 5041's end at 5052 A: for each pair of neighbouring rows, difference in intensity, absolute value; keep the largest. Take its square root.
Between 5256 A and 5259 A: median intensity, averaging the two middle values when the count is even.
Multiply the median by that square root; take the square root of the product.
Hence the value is 6.2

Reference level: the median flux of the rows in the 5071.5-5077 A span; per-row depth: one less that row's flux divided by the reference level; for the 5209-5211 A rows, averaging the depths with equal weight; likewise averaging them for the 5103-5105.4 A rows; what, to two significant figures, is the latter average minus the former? 0.20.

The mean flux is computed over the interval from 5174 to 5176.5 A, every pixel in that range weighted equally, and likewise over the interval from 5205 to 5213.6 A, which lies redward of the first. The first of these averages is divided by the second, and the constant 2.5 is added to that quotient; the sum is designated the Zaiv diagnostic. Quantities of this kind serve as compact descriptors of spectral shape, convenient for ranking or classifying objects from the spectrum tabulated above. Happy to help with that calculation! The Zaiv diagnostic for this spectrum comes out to 3.42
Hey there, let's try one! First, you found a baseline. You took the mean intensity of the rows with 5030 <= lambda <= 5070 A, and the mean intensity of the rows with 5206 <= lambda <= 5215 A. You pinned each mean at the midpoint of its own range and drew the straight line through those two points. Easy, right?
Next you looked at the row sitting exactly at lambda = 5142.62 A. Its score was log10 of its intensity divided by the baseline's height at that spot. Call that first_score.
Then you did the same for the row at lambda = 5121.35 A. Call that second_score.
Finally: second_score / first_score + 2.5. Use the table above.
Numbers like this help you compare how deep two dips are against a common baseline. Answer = 3.7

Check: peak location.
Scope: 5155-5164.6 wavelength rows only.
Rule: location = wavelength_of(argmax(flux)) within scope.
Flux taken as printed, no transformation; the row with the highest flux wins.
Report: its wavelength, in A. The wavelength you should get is 5162.79 A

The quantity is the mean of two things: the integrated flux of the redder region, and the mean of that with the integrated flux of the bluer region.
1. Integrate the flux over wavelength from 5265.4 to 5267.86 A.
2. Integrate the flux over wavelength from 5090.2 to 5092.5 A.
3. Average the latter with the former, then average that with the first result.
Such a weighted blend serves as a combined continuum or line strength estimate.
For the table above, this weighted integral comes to 56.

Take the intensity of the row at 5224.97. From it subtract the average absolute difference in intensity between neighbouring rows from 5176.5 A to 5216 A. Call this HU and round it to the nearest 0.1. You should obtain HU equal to 23.1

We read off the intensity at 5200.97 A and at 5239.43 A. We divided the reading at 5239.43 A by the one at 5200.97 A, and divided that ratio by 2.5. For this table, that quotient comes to 0.385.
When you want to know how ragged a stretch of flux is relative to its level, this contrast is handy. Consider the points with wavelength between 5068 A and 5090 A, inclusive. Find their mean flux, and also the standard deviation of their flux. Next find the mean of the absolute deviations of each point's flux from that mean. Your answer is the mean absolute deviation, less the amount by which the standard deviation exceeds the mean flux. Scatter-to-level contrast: 19.5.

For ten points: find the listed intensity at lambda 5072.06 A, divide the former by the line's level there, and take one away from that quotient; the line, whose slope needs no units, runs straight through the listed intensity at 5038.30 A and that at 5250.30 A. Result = -0.21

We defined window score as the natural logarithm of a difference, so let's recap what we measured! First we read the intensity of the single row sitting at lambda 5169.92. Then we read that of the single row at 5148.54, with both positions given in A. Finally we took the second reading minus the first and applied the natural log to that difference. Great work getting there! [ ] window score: -1.47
